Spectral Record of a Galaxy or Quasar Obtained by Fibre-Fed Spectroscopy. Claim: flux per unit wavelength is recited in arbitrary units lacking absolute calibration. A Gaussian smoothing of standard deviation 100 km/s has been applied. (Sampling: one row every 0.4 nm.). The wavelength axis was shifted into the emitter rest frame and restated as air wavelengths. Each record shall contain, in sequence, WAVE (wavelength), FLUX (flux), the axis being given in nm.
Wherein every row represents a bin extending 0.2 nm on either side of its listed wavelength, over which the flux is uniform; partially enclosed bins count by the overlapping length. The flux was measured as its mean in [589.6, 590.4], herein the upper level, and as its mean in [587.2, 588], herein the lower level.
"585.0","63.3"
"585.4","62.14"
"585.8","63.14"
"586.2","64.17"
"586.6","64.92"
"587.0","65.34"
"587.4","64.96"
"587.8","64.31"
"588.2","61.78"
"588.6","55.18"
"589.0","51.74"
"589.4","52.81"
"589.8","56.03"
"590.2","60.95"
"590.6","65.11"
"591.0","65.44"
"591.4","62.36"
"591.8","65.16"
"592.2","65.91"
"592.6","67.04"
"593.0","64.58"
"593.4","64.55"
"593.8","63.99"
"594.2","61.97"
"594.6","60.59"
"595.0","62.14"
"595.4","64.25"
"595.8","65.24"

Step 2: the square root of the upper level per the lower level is 0.951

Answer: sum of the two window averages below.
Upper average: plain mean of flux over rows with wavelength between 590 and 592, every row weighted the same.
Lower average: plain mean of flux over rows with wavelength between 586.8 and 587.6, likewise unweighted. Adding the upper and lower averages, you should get 129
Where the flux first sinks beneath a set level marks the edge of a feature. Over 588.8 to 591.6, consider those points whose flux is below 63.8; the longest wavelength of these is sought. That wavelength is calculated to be 591.4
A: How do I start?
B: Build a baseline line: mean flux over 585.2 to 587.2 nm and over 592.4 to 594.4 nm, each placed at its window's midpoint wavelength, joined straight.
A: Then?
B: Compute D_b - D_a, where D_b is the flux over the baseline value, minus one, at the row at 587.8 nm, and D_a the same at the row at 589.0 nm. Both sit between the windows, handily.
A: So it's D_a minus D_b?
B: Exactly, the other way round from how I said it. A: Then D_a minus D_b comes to -0.20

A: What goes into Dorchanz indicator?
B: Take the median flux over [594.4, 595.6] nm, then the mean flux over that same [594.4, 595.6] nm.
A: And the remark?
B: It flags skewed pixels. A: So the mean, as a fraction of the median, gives 1.00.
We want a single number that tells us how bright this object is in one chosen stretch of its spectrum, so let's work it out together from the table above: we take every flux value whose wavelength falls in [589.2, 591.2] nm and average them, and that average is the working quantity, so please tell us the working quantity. 60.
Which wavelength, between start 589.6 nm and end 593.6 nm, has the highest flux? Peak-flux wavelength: 592.6 nm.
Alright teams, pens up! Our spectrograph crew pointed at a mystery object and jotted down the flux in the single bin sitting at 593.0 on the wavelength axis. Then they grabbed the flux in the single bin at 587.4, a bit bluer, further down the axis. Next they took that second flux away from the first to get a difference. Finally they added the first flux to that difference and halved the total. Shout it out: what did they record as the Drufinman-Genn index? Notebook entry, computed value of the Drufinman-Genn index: 32.1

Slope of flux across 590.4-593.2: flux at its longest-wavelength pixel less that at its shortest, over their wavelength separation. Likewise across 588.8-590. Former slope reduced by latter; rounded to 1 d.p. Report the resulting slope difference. -5.6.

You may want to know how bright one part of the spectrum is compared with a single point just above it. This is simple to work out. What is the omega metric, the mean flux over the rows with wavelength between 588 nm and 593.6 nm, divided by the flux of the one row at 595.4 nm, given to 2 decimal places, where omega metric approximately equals 0.95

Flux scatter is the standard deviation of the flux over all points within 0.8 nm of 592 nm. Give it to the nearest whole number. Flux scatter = 2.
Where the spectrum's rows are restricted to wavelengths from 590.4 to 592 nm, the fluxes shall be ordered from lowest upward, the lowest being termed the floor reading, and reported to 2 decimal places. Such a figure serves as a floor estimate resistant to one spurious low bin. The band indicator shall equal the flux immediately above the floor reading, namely 65.11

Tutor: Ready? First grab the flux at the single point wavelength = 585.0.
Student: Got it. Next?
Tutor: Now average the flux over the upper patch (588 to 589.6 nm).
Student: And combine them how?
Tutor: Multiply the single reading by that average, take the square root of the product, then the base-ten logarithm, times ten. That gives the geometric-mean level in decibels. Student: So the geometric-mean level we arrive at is 17.72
